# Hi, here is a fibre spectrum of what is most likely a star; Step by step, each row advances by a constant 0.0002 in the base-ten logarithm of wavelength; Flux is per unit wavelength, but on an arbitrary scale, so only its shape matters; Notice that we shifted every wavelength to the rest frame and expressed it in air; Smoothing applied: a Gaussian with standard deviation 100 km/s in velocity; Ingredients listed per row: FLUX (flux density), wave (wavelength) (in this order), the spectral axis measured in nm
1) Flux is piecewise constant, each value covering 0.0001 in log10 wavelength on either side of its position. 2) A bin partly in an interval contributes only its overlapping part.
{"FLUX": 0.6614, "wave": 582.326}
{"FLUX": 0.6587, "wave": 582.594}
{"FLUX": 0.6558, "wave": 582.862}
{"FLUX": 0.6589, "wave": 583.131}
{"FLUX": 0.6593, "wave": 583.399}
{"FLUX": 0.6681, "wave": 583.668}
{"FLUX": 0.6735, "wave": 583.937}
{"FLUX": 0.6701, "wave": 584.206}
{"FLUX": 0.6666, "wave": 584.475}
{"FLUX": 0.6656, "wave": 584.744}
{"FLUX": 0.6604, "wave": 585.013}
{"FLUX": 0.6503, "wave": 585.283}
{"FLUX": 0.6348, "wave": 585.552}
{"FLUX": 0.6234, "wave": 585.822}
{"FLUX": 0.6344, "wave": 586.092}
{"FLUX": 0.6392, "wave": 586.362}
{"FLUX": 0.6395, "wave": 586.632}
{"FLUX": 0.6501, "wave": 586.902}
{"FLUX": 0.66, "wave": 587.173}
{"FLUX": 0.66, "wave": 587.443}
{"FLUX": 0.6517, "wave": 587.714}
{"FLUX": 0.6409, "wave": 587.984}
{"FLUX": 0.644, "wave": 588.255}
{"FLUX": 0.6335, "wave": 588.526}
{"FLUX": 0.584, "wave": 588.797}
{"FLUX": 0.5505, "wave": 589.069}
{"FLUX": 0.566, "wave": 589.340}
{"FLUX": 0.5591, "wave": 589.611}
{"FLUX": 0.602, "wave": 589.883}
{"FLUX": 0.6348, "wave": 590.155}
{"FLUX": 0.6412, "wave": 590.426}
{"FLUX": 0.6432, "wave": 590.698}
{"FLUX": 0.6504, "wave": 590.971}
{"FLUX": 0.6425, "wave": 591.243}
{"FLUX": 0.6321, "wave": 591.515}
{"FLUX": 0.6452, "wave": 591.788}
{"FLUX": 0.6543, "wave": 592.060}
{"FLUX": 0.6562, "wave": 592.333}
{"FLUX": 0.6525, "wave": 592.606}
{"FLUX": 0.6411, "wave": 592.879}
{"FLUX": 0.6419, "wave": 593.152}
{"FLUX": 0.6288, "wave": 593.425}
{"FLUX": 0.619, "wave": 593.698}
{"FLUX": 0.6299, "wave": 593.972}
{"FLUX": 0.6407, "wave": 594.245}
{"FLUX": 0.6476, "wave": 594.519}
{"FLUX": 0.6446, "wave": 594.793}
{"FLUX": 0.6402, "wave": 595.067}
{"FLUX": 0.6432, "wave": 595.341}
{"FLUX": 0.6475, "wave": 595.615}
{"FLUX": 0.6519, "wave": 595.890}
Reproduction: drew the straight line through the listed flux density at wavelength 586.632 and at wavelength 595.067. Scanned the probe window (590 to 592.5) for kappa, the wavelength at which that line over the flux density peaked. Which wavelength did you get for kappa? 591.515 nm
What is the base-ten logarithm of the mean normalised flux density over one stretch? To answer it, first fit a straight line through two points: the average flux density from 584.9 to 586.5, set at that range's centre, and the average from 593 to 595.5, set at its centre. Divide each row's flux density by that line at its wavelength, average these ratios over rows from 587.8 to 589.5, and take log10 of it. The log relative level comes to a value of -0.025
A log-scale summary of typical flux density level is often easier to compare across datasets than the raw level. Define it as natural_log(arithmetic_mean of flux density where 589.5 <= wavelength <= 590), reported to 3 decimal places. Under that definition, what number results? -0.544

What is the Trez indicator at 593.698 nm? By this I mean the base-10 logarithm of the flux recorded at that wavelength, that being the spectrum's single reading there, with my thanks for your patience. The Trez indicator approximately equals -0.208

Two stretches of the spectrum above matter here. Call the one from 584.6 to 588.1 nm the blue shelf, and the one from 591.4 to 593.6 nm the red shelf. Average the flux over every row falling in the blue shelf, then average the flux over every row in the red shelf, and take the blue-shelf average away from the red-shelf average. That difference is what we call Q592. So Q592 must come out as -0.003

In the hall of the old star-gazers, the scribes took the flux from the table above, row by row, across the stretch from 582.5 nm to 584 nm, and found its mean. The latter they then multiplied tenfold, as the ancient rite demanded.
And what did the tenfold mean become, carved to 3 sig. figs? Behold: 6.62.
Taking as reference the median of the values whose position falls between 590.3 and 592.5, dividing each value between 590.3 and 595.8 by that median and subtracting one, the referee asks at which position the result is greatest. 592.333 nm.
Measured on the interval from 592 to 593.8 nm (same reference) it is 592.333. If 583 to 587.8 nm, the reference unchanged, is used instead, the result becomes 583.937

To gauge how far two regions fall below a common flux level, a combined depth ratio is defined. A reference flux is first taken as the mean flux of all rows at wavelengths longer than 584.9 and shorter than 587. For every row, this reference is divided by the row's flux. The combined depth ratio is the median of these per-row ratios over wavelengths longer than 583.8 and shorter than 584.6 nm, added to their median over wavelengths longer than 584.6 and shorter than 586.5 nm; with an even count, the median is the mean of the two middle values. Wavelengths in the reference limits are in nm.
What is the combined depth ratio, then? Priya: 1.96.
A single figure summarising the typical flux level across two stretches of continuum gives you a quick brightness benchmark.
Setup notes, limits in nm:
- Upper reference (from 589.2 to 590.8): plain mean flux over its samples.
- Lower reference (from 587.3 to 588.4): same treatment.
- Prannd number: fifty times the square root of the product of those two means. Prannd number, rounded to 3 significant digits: 31.4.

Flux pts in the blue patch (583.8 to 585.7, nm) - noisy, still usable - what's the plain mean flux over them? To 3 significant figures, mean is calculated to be 0.660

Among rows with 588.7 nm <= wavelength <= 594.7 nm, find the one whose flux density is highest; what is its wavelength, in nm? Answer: 592.333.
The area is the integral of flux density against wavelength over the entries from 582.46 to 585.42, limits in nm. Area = 2.0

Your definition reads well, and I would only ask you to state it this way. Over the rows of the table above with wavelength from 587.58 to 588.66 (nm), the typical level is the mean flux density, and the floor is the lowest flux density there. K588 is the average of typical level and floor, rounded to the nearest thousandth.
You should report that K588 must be 0.638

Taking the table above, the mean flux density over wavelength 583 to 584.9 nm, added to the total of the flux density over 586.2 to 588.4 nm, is 5.9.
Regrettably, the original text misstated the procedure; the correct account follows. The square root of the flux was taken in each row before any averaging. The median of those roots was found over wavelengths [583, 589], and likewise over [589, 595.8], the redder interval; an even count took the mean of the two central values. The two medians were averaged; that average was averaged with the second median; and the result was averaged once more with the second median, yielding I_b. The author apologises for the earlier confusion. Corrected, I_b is 0.802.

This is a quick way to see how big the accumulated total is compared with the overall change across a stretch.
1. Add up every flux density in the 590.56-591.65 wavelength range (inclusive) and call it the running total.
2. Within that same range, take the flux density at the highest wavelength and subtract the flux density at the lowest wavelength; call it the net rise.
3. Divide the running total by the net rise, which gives -231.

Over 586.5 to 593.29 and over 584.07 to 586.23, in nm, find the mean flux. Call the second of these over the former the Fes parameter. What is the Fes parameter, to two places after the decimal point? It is 1.03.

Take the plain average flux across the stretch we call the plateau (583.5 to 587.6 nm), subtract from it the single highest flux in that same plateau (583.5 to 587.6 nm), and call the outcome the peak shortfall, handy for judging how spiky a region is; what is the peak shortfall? -0.020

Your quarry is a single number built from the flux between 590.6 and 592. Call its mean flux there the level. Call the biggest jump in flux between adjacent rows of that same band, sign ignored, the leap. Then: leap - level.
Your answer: -0.630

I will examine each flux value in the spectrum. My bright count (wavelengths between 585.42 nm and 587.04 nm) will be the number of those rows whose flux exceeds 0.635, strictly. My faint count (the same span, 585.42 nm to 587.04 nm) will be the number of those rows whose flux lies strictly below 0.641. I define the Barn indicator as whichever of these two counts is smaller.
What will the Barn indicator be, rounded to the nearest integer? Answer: 3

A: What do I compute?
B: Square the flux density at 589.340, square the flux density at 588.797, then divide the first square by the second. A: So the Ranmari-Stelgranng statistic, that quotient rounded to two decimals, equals 0.94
